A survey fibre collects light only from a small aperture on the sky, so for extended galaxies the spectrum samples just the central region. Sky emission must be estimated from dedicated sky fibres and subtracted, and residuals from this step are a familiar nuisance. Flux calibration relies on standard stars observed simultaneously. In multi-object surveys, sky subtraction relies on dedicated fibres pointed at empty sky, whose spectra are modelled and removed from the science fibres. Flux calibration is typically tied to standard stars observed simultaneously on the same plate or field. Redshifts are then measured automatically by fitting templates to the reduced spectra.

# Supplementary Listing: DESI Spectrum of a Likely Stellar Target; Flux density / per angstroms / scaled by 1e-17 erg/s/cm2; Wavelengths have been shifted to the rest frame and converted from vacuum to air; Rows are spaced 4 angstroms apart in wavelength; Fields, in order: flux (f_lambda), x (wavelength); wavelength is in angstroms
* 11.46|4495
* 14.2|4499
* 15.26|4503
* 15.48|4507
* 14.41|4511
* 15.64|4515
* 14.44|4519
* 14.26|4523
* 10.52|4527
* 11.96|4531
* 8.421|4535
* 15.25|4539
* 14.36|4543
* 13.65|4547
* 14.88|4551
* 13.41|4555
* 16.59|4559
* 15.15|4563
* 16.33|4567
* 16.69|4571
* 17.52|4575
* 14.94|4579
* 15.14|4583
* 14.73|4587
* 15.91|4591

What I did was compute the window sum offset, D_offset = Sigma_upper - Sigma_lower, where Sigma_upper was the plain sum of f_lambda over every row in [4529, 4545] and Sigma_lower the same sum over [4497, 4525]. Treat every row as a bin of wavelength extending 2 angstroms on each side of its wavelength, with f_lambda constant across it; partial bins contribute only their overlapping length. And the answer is -54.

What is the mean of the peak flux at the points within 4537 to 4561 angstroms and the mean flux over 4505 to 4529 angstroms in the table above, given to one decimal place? 15.4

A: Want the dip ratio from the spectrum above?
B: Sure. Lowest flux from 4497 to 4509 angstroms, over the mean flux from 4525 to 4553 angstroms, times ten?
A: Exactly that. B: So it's 11.2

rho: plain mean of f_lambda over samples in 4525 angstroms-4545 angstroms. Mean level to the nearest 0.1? 12.1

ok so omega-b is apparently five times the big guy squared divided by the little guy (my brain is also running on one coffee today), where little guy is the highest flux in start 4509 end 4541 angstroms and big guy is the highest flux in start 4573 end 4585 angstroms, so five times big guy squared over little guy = 98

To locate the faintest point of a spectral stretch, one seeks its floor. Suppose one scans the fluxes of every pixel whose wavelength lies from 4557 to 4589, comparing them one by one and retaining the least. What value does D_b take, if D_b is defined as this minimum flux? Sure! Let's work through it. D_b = 14.73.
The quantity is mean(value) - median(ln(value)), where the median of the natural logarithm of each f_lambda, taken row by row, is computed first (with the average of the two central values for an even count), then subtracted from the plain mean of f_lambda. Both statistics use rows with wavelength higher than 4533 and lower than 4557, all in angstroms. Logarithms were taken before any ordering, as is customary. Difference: 10.7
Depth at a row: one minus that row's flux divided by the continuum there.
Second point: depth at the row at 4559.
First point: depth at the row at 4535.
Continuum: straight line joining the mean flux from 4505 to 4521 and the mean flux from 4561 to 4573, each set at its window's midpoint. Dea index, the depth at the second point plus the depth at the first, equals 0.4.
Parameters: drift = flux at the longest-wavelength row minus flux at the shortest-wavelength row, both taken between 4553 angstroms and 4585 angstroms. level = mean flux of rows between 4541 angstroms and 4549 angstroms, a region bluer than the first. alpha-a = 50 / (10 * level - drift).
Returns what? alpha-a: 0.36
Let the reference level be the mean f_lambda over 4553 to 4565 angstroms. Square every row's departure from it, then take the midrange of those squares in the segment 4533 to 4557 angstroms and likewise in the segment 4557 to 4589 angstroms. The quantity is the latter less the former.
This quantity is -19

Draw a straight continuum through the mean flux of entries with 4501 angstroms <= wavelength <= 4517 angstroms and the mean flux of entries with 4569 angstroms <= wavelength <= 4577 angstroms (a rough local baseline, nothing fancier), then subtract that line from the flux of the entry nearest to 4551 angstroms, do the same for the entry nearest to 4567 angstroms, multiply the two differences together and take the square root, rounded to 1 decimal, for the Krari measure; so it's 1.0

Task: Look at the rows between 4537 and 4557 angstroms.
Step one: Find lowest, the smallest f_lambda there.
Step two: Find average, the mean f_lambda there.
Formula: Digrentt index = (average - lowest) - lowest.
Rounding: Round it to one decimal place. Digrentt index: -12.5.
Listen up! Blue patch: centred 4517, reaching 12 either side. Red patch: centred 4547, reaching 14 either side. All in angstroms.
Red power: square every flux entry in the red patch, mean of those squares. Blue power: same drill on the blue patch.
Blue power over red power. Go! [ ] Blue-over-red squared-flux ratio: 1.03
